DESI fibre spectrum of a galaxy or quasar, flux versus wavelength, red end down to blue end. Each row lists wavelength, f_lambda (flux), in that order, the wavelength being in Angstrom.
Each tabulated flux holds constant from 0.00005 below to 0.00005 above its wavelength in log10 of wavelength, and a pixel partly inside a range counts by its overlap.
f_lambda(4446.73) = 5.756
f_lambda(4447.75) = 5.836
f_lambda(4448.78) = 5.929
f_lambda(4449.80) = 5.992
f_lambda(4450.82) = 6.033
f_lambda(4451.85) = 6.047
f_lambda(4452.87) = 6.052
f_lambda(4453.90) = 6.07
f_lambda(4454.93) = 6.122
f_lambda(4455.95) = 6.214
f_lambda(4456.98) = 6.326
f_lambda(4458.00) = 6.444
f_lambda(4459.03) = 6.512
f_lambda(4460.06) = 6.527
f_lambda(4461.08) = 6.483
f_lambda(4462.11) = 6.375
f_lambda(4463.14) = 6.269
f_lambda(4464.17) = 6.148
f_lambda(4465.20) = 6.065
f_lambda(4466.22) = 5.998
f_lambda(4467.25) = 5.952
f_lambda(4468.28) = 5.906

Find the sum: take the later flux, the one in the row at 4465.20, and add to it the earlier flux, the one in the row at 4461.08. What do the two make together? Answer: 12.5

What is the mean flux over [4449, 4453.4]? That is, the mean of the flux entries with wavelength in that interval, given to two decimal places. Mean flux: 6.03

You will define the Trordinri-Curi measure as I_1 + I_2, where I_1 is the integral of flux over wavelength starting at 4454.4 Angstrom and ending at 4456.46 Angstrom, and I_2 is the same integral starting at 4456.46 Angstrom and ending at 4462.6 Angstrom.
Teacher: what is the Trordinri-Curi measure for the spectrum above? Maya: 52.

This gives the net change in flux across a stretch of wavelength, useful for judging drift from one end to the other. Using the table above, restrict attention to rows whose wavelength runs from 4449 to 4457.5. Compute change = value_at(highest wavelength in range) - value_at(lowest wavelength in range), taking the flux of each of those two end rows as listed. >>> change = 0.33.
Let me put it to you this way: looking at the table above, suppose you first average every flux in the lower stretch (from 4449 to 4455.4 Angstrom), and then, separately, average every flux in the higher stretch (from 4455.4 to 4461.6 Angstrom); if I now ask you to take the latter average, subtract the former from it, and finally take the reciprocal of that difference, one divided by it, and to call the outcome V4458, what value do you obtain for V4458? 3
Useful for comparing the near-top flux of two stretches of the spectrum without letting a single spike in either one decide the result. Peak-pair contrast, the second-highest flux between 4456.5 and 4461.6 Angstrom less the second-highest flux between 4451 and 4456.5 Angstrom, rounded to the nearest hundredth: 0.39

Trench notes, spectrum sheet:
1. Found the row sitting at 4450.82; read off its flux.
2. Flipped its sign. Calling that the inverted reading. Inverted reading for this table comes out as -6.03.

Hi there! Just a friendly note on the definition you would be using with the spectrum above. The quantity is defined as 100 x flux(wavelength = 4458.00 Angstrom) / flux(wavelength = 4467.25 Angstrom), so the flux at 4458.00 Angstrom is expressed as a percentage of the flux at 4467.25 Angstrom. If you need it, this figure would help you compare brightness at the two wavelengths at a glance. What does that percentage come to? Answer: 108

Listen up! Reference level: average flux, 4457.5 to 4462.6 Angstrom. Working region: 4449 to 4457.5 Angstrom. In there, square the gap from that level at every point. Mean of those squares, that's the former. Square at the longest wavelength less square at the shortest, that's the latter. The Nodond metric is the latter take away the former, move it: -0.35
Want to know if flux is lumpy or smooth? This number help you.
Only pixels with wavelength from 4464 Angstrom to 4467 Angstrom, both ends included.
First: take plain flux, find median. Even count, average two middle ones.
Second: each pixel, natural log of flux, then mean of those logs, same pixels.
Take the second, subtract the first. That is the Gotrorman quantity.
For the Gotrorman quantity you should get -4.26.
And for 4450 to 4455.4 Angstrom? -4.25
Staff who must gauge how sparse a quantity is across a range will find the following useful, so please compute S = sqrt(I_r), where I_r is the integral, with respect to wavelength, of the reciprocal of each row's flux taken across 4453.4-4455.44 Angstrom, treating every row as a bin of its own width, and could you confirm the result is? 0.6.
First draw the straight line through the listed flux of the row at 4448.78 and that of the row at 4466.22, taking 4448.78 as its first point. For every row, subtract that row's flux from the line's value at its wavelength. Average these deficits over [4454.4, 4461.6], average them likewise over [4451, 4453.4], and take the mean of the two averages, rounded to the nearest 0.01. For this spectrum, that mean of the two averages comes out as -0.26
